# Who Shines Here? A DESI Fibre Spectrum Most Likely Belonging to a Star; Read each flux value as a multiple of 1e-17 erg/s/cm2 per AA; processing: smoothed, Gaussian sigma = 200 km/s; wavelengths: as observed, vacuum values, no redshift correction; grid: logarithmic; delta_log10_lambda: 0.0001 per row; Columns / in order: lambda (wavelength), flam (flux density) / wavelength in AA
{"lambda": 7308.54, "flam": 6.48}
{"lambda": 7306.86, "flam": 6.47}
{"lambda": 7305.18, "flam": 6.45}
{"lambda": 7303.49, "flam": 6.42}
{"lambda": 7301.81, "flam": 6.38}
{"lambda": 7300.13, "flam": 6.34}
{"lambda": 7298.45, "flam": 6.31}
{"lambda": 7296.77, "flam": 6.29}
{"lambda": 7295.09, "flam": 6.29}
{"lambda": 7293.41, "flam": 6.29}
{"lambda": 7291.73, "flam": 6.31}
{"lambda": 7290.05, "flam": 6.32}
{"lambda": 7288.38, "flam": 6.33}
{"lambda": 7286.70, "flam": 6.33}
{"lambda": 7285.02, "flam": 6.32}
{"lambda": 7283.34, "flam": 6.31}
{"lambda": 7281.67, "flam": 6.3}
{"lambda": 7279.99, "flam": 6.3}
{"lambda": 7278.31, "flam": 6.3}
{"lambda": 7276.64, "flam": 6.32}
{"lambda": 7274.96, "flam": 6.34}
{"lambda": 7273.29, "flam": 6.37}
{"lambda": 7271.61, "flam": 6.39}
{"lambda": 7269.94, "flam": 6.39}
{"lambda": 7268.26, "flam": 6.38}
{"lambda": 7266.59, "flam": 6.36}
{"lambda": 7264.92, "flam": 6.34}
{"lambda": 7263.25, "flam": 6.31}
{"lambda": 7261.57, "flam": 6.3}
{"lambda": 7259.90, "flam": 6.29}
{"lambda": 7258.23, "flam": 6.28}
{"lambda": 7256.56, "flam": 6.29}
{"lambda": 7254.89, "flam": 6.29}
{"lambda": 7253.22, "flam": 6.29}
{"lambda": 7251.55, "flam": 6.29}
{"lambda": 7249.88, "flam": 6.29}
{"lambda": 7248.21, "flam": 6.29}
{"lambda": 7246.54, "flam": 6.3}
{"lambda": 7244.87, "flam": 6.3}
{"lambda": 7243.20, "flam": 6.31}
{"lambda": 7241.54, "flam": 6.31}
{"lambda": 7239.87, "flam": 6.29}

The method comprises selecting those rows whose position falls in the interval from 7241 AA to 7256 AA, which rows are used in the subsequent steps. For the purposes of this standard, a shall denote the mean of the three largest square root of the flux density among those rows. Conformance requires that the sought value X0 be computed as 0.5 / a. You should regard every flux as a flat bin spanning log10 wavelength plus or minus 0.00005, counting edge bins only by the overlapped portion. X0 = 0.1991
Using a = 2.51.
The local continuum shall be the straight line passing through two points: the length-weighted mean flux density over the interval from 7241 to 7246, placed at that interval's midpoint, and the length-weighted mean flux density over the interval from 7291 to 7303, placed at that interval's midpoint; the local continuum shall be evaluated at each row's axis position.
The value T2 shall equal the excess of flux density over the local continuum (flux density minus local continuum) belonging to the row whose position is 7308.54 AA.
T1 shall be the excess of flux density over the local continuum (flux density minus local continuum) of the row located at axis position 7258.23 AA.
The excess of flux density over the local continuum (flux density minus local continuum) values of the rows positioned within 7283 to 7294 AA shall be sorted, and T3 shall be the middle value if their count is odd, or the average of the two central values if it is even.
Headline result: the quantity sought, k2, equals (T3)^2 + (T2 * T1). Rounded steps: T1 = -0.034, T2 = 0.158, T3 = 0.001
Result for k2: -0.0053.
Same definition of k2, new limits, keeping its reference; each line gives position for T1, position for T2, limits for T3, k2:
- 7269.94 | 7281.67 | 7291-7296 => -0.0004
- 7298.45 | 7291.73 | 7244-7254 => 0.0006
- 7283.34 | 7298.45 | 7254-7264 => 0.0006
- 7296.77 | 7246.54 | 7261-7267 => 0.0005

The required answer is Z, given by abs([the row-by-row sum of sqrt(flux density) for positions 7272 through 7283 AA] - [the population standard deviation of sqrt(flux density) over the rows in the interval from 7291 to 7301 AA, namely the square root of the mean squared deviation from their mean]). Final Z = 15.1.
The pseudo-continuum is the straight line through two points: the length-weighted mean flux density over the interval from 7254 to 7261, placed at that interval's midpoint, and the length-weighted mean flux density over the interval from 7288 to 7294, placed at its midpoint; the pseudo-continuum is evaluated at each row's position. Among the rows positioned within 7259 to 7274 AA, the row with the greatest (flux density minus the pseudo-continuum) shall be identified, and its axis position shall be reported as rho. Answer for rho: 7269.94 AA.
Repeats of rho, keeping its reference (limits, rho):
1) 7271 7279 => 7271.61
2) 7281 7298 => 7286.70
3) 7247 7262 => 7248.21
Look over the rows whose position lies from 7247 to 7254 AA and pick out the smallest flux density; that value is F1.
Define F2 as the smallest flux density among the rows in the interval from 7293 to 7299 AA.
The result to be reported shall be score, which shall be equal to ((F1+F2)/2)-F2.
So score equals 0.000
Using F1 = 6.29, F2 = 6.29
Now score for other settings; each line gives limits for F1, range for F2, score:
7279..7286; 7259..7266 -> 0.005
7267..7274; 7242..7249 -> 0.040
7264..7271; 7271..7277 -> 0.010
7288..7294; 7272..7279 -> -0.005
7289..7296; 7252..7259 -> 0.005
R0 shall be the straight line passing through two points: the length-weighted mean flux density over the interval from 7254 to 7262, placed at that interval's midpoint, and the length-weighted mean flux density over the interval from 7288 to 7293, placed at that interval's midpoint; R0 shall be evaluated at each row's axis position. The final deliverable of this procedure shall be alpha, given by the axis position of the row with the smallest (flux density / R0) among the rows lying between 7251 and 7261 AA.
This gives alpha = 7258.23 AA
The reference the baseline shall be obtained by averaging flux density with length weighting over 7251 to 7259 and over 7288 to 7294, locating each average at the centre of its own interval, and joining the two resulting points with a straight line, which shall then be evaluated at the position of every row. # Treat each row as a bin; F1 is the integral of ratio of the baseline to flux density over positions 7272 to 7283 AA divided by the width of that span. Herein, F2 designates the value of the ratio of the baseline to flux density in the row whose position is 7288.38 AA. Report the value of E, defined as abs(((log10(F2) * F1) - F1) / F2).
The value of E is 1.000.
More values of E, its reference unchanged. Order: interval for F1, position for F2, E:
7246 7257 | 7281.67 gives 0.997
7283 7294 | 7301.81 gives 1.012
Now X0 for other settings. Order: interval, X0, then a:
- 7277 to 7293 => 0.1988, 2.52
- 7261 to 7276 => 0.1978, 2.53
